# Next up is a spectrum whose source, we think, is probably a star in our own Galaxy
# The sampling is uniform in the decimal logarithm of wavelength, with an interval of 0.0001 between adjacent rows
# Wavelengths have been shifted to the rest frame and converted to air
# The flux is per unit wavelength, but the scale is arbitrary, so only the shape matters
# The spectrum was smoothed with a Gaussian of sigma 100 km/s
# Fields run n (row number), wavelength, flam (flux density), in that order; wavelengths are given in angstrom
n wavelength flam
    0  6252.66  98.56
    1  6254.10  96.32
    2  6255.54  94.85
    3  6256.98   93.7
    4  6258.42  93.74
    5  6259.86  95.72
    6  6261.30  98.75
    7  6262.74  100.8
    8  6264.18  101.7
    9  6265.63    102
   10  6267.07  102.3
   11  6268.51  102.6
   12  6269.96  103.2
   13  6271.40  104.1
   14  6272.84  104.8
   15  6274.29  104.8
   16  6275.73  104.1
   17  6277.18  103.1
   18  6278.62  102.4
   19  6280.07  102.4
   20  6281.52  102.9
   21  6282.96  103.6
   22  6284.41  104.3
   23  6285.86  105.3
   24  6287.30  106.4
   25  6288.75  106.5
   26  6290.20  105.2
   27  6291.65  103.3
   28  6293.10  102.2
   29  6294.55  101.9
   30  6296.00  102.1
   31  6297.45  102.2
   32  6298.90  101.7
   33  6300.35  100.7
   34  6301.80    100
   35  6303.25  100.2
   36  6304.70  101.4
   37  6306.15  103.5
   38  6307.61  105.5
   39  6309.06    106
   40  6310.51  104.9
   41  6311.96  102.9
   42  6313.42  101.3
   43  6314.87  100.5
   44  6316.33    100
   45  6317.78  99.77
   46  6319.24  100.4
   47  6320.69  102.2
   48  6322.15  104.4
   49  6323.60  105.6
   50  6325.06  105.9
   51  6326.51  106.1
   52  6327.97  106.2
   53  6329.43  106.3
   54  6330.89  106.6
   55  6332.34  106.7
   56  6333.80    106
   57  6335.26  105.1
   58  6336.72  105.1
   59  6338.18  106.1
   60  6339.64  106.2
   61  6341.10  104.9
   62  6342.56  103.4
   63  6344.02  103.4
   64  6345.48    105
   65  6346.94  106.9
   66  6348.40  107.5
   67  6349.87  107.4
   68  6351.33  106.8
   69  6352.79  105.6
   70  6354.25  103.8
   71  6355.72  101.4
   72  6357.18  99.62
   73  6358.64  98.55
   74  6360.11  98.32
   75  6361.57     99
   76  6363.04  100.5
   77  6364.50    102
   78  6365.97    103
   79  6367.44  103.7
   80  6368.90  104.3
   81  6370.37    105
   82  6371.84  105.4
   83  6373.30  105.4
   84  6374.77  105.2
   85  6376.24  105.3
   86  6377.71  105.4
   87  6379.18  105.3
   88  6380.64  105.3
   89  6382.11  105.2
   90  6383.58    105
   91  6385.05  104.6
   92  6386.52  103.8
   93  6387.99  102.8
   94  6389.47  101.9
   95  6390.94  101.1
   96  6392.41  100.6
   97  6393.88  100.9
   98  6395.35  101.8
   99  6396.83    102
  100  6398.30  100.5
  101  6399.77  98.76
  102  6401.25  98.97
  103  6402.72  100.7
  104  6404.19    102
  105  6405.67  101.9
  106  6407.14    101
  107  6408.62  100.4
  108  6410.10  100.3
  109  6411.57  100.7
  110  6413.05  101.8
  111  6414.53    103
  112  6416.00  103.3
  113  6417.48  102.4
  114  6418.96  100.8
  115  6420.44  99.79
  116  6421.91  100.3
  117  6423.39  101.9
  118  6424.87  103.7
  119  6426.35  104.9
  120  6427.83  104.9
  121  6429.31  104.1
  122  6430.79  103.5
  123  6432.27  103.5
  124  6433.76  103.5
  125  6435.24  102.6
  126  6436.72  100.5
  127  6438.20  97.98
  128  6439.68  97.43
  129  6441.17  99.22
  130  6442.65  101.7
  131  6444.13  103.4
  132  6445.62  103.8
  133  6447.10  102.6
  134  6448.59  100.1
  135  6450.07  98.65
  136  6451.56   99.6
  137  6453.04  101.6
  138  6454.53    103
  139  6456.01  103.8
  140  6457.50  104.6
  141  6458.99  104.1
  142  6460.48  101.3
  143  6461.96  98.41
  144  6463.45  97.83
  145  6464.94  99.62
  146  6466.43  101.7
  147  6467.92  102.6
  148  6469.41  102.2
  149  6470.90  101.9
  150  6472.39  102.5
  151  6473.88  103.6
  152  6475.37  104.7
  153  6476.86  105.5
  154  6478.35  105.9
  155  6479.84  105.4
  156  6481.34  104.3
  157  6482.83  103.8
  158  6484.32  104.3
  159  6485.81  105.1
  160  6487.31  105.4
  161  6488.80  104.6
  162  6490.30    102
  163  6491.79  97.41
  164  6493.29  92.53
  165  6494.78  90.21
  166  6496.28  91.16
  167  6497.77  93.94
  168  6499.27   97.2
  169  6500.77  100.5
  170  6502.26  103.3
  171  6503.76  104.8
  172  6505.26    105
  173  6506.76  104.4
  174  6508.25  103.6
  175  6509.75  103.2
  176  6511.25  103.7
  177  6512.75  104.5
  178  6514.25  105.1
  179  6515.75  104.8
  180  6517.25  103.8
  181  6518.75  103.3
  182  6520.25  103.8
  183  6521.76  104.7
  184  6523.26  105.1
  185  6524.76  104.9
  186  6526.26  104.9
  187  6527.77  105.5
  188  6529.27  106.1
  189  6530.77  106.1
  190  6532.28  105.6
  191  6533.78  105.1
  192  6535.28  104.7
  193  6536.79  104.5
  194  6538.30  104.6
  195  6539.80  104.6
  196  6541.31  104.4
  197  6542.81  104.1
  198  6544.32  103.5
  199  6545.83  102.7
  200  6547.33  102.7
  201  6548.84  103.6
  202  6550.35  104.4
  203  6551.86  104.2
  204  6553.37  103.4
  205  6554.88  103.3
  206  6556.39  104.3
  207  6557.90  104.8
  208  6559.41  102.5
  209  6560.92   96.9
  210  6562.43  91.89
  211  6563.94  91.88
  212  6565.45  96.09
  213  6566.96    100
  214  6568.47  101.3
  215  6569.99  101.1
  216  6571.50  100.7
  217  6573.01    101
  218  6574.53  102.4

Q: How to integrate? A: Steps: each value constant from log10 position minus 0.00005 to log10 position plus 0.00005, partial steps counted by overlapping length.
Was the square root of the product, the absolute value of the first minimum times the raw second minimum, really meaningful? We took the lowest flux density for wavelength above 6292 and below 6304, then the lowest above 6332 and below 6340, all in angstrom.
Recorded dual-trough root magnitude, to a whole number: 103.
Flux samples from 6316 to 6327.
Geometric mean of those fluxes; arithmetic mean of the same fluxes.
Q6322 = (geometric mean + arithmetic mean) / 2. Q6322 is 103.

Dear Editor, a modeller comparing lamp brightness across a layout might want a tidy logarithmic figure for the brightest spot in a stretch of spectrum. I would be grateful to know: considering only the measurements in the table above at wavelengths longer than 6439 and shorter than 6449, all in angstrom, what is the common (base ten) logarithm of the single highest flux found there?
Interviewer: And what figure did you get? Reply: 2.02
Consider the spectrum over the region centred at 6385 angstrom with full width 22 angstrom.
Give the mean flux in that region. 103.6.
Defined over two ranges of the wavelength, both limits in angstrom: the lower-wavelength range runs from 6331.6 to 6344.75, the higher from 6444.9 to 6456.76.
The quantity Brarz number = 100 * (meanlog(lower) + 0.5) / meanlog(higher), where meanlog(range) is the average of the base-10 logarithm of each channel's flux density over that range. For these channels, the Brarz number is 126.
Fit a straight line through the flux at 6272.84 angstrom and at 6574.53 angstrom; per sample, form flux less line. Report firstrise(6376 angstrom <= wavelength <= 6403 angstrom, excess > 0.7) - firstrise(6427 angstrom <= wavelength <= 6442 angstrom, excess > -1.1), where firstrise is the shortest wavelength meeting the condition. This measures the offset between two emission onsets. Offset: -51.6 angstrom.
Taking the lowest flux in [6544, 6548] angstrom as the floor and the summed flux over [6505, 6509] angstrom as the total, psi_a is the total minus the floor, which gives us 210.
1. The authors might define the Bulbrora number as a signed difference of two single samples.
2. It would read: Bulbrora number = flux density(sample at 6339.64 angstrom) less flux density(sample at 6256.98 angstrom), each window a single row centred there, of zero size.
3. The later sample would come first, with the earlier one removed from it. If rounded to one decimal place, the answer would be 12.5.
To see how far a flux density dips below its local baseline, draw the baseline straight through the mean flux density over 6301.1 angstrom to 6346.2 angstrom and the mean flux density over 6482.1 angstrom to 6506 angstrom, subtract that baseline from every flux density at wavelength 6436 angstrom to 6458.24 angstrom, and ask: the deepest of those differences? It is -3.87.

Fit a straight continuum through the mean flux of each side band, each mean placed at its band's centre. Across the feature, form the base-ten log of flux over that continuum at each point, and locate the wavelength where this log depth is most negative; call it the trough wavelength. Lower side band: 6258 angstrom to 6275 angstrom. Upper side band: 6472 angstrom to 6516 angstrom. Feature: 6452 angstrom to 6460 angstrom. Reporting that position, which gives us 6453.04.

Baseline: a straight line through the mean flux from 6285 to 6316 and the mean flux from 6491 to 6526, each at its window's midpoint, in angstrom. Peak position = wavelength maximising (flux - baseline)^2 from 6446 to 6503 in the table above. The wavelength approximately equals 6494.78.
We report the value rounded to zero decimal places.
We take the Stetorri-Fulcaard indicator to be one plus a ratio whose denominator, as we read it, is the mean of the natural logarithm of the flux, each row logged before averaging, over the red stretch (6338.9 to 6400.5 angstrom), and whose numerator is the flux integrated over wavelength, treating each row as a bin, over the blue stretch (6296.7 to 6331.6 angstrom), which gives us 777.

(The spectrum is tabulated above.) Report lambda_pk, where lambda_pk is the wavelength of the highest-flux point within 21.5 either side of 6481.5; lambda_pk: 6478.35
